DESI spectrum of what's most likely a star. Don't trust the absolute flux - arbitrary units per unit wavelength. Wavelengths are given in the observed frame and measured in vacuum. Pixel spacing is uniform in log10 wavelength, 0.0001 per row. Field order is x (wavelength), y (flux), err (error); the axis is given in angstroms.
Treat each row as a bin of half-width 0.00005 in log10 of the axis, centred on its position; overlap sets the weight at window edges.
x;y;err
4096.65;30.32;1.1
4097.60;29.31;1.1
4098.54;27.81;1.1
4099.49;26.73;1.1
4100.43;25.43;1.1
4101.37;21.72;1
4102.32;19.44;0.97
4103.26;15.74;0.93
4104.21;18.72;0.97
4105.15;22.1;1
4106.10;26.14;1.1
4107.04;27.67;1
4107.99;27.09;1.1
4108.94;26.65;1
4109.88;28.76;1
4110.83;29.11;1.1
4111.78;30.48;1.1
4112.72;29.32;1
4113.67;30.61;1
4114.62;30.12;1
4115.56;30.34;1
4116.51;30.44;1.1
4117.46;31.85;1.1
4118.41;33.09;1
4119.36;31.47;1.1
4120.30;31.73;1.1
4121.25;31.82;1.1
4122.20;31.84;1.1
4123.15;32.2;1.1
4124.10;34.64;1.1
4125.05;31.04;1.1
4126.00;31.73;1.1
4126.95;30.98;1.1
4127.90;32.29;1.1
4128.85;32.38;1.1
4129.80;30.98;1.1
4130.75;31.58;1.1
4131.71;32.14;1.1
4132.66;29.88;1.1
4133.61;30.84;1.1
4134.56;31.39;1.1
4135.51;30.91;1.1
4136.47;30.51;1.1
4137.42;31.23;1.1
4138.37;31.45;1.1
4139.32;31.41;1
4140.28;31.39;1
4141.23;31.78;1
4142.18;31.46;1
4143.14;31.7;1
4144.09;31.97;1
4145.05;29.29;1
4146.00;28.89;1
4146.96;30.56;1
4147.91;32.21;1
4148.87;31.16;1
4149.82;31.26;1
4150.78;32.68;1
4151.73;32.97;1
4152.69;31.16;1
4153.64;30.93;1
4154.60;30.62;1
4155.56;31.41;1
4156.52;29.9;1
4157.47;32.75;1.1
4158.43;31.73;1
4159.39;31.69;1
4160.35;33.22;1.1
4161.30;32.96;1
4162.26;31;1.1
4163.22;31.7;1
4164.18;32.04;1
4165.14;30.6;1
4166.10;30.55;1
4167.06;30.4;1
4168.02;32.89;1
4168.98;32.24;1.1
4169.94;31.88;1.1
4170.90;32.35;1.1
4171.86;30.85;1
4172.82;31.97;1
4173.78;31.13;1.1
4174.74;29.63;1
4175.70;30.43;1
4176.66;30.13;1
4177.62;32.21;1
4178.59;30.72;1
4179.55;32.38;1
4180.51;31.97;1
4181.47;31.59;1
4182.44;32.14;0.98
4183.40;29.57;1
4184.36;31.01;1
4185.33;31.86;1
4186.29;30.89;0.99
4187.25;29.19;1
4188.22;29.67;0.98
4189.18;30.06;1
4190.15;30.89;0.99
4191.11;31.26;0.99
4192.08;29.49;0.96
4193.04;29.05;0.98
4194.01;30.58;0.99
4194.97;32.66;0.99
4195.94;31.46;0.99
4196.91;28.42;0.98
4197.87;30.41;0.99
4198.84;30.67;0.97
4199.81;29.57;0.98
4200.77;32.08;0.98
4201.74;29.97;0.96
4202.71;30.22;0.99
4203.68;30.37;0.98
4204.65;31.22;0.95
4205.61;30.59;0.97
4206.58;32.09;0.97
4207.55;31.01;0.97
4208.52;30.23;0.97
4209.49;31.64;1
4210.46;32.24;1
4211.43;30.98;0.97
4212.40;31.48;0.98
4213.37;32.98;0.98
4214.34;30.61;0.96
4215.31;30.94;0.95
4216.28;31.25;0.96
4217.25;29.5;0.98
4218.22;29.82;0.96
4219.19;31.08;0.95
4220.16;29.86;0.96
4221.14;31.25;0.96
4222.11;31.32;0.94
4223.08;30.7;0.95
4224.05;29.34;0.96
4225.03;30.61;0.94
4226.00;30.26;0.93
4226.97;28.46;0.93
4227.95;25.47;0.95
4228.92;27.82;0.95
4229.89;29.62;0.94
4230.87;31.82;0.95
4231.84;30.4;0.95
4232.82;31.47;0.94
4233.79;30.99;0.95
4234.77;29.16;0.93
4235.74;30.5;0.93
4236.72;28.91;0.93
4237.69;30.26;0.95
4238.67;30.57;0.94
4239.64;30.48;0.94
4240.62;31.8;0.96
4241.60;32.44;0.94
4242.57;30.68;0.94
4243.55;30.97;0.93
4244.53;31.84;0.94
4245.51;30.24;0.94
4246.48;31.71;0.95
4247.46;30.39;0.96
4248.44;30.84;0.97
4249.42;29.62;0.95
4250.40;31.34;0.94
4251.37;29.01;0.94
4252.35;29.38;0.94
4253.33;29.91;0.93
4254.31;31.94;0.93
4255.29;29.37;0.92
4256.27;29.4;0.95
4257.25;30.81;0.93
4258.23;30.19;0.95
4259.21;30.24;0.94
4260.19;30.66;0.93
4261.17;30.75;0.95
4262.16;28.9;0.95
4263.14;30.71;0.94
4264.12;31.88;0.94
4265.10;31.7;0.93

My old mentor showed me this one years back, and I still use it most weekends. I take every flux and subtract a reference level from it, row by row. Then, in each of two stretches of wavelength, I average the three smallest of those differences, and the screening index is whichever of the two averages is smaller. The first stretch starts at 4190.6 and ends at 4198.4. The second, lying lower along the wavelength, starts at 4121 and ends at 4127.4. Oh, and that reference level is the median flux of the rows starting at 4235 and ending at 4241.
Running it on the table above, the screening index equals -2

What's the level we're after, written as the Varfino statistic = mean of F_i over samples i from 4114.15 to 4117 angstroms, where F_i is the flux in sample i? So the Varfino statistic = 30.3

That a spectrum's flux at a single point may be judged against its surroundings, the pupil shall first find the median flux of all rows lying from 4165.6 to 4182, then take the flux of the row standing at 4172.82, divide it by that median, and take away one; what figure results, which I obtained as 0.01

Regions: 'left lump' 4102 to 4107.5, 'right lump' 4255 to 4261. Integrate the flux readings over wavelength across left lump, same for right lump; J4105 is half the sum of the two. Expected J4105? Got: 150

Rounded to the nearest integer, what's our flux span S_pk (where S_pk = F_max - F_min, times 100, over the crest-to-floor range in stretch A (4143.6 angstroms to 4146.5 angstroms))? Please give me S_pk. 308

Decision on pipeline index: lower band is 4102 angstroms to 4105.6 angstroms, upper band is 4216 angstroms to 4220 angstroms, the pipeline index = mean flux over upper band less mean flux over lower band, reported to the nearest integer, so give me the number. 11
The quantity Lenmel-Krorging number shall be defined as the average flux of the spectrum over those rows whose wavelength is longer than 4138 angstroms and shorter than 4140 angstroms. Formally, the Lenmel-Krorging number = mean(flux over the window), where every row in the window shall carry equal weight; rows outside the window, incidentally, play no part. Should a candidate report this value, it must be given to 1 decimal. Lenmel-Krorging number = 31.4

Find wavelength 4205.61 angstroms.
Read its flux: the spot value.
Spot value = 30.59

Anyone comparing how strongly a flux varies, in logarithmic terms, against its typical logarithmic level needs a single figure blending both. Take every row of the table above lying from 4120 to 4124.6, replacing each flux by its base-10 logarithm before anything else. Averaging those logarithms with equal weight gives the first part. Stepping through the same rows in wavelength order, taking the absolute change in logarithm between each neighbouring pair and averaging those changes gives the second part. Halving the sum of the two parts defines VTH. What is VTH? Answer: 0.760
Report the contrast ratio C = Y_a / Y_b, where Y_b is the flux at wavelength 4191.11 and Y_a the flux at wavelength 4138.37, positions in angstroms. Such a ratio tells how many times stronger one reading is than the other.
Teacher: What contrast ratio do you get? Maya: 1.01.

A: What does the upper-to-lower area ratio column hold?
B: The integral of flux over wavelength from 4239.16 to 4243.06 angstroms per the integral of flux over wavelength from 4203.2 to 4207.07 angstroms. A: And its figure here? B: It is 1.02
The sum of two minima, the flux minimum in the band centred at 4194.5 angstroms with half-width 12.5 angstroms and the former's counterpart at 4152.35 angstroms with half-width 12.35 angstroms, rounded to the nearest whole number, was 57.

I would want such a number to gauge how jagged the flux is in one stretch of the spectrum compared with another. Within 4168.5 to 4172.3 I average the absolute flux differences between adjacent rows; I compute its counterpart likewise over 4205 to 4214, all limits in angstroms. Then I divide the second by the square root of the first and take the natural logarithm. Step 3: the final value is 0.20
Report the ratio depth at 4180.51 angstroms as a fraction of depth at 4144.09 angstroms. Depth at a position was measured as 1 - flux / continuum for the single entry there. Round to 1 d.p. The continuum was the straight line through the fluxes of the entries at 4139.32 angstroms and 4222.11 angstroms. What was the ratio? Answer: 1.1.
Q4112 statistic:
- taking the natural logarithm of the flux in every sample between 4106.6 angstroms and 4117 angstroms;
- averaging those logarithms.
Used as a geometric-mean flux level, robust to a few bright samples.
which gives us 3.37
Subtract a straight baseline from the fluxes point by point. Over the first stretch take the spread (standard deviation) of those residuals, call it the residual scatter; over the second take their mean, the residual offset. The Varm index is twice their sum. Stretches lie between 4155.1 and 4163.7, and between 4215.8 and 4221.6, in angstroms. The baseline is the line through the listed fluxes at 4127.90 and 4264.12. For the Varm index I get -1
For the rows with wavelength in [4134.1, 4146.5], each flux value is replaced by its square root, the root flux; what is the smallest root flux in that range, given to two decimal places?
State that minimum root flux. 5.37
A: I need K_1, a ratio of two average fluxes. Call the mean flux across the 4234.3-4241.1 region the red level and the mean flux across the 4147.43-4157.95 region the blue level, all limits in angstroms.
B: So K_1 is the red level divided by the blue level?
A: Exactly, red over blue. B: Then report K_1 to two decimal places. 0.96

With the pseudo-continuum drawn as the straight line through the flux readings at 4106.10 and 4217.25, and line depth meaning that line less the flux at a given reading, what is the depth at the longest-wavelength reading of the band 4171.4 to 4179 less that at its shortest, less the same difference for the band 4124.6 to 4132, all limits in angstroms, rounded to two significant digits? 1.2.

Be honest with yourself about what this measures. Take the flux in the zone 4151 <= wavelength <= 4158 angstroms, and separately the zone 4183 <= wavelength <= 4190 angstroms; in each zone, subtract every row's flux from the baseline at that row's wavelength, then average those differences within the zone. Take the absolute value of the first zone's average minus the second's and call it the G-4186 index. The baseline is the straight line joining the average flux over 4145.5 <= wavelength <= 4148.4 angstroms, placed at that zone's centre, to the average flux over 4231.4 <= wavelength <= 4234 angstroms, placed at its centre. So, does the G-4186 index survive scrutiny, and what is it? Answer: 1.2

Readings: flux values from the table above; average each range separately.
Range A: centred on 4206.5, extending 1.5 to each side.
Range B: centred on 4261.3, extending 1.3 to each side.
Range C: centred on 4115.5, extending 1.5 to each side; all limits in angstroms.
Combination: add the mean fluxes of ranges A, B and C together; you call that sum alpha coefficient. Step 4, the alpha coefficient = 91.6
